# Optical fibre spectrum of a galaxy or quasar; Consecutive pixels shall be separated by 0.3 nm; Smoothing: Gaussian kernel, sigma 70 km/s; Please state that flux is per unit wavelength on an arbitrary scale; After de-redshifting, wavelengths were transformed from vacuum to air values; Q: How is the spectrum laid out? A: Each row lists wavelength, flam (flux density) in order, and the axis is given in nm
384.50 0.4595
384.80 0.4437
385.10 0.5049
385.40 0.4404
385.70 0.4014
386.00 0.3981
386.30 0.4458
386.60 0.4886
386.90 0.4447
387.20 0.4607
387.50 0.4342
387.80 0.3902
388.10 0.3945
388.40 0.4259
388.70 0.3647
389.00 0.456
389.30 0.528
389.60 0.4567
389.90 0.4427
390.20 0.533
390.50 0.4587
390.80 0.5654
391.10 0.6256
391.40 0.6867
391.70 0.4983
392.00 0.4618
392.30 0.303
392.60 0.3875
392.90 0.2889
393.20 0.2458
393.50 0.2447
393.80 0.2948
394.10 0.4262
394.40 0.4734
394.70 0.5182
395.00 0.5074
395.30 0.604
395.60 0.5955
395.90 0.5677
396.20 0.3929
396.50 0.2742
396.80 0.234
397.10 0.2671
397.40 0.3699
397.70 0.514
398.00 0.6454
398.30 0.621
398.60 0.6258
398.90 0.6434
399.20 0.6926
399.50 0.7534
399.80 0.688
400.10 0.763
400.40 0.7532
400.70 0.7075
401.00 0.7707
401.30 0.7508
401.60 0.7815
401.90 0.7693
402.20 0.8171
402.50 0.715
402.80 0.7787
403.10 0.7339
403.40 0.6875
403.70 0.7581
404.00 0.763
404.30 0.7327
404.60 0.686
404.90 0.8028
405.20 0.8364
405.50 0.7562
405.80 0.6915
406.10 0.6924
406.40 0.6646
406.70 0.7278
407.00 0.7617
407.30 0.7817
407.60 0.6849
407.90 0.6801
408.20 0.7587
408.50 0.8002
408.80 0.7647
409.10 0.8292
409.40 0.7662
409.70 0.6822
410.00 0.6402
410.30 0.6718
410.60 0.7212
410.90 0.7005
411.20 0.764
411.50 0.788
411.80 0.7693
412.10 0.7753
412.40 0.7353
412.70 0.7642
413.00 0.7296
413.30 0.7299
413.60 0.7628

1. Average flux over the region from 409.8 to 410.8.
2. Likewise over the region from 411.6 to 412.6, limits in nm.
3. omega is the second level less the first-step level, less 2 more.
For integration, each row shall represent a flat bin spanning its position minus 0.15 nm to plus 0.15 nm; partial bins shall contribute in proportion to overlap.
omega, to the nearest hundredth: -1.92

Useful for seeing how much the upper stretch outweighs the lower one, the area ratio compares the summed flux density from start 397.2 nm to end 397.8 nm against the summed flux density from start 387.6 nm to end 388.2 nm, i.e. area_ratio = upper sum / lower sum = 1.13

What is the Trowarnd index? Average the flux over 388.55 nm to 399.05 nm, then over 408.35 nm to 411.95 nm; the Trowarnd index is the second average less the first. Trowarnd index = 0.281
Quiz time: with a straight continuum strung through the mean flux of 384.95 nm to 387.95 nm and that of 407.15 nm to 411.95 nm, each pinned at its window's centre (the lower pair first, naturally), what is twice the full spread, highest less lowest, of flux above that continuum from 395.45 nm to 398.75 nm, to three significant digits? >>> 0.792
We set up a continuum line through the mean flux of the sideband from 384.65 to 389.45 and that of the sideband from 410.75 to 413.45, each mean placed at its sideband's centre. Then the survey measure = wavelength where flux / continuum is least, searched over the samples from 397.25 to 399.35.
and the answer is 397.40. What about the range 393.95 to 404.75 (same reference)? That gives 396.80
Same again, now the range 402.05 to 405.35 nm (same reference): 404.60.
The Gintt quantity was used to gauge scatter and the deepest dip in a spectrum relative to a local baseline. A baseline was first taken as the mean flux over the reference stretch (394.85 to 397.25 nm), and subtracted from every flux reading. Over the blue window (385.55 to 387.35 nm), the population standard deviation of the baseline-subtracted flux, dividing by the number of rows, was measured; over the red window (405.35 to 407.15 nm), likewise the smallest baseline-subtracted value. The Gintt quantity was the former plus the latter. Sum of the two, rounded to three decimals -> 0.266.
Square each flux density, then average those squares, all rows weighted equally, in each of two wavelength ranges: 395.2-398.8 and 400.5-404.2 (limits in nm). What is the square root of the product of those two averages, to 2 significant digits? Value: 0.38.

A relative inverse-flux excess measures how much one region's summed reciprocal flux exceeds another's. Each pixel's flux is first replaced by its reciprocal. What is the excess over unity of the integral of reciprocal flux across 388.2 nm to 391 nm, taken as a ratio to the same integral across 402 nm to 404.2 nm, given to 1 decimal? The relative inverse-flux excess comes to 1.1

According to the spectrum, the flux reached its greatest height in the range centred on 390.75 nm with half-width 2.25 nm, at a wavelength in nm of 391.40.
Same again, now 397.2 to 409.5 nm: 405.20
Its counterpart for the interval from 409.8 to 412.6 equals 411.50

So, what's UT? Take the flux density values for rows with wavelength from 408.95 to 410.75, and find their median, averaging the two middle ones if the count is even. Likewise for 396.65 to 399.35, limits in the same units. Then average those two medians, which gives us 0.66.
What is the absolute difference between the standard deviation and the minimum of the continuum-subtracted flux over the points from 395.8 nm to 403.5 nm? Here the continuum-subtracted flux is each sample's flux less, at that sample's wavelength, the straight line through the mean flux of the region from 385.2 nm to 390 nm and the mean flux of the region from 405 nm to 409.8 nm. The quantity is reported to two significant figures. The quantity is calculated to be 0.49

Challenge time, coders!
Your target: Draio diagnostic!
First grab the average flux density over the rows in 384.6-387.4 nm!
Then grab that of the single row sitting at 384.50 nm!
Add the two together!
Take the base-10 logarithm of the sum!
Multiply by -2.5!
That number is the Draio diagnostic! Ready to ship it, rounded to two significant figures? 0.11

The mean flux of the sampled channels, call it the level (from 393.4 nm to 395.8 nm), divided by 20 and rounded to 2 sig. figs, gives 0.023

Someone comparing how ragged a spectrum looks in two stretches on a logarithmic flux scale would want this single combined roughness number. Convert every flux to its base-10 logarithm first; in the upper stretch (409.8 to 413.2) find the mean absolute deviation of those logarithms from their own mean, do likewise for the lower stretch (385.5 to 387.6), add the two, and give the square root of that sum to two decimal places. 0.21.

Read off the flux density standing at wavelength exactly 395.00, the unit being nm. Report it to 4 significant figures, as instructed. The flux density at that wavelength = 0.5074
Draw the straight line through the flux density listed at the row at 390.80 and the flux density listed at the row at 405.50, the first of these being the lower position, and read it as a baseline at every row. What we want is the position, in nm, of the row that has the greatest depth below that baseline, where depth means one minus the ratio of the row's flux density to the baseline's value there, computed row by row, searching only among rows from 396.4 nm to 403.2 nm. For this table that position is 396.80 nm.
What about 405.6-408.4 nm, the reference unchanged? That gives 407.90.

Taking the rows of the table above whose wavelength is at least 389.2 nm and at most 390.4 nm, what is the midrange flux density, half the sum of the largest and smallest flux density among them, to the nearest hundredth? 0.49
